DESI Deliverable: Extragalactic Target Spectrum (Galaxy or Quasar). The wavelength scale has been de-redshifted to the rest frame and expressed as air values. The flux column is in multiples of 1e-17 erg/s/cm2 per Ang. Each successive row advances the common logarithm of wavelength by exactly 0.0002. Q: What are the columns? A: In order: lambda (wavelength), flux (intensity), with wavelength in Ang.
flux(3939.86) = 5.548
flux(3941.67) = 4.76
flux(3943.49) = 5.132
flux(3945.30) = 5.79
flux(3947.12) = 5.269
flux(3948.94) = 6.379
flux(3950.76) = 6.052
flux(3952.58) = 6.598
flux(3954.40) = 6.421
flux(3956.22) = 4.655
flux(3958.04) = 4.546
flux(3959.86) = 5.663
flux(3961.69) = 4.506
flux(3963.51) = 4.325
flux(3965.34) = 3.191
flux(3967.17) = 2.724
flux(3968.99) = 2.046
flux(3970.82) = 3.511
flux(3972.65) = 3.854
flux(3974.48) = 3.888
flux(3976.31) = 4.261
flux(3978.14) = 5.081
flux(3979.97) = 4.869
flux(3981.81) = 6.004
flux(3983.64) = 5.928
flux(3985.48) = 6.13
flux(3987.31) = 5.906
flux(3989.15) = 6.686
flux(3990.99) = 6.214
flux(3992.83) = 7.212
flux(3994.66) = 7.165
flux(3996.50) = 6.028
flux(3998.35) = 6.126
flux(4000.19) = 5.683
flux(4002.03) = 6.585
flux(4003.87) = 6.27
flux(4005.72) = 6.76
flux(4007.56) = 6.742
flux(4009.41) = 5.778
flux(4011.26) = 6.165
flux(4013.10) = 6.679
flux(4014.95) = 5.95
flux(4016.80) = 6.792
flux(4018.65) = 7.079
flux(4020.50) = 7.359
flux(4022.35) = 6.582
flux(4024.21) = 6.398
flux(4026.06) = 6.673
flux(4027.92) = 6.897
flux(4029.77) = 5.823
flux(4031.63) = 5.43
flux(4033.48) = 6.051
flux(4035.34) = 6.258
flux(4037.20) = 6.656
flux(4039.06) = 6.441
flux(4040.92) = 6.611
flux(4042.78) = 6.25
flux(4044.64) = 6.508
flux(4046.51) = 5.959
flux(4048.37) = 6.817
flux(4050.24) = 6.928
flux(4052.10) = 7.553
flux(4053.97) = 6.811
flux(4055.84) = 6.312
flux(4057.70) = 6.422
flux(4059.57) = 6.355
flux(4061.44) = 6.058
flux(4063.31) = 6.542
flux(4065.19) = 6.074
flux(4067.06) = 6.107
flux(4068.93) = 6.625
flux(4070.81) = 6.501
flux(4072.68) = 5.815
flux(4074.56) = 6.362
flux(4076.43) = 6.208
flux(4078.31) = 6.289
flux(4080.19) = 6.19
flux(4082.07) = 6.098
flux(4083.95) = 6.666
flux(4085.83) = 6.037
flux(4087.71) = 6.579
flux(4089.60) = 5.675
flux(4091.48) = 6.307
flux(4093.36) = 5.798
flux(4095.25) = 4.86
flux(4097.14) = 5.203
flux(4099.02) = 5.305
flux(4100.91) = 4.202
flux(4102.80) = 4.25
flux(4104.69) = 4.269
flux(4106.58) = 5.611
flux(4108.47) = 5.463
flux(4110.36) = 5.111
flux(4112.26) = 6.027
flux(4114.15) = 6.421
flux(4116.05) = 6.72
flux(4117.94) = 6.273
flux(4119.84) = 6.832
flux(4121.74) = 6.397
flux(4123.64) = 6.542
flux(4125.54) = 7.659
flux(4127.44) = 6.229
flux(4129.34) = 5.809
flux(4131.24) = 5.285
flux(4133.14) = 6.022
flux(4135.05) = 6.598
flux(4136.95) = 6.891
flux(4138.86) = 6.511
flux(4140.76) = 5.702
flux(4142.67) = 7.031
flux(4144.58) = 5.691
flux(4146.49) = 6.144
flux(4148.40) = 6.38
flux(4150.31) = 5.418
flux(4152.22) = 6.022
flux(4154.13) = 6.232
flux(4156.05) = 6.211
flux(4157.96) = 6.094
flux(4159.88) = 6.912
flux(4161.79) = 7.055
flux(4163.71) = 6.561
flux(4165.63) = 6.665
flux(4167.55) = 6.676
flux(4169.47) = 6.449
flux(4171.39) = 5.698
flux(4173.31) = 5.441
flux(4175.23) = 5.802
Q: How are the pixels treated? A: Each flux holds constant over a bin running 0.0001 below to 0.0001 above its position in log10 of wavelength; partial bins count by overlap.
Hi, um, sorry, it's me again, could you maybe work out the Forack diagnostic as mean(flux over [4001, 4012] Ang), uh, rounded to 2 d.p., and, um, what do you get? 6.38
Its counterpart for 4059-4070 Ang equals 6.29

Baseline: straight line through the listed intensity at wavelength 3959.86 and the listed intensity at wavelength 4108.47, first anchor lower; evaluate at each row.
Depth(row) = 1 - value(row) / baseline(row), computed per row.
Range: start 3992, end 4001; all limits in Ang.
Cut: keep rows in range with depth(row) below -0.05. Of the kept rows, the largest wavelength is 3998.35 Ang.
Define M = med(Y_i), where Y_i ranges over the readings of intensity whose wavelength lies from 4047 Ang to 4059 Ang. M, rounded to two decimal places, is 6.81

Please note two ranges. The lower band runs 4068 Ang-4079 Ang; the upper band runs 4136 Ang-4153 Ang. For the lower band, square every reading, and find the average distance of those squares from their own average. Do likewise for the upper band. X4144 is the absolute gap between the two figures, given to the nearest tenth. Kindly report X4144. 3.2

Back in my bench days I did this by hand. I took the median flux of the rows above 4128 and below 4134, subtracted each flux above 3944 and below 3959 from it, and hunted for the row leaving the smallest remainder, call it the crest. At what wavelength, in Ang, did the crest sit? 3952.58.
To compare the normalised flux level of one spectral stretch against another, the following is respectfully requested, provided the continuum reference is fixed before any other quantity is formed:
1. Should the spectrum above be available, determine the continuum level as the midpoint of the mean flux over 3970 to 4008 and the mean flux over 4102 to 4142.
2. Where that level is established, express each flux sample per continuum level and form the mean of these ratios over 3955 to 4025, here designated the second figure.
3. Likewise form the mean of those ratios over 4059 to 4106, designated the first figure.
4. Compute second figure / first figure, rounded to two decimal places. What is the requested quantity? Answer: 0.95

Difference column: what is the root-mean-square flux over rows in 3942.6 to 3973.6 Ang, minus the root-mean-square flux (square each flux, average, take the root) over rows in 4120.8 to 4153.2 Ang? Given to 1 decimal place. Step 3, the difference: -1.4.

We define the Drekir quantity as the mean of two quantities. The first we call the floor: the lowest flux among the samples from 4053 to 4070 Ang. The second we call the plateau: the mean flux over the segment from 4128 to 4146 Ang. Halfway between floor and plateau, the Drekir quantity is 6.1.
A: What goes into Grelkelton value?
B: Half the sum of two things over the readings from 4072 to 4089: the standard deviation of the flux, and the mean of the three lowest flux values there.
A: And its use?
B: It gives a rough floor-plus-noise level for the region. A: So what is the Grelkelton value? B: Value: 3.12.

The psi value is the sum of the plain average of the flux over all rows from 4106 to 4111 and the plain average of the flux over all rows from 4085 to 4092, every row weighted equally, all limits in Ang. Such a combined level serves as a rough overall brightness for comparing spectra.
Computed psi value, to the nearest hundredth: 11.54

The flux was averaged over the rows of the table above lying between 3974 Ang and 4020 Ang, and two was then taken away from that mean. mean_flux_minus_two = 4.1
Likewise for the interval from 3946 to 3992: 3.0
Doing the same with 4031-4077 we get 4.4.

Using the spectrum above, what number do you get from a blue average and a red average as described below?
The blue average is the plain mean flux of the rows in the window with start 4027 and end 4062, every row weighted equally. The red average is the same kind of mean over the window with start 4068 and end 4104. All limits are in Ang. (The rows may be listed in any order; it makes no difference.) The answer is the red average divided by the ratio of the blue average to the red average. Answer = 5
